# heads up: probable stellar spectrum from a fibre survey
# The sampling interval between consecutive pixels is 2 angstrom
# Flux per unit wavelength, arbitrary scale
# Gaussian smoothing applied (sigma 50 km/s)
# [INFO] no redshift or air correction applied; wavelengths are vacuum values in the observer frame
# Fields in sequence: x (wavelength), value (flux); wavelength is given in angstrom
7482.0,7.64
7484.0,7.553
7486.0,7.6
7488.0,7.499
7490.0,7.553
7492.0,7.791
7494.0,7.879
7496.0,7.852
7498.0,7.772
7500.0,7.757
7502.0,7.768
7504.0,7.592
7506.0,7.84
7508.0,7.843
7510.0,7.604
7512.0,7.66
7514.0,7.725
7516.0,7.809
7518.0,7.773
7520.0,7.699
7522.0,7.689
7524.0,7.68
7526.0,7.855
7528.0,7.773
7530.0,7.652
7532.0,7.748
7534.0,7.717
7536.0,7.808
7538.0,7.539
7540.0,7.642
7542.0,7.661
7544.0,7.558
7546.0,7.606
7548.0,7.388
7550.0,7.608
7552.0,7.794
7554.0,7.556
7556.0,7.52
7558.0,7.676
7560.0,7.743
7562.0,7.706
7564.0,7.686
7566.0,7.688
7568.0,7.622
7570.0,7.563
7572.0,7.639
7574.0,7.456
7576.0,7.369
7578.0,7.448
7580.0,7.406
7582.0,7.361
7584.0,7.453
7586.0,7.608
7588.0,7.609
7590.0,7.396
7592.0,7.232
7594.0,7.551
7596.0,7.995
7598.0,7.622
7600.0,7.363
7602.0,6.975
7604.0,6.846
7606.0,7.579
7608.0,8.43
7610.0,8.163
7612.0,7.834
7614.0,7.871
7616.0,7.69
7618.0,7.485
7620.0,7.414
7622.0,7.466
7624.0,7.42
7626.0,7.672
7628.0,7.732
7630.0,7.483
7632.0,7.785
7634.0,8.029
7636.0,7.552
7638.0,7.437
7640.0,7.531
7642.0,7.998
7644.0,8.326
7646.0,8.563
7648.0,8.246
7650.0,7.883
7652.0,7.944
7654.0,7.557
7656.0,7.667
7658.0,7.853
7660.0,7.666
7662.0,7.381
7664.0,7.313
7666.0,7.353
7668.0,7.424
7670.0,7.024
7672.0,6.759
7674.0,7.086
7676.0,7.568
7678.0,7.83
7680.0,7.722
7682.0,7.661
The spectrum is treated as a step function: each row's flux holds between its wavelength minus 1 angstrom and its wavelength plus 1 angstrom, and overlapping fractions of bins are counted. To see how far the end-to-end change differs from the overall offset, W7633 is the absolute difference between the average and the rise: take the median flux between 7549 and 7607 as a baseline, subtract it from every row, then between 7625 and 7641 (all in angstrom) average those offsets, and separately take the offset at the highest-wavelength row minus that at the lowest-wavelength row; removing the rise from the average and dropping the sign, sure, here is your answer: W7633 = 0.23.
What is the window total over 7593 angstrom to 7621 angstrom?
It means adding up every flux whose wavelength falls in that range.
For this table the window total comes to 107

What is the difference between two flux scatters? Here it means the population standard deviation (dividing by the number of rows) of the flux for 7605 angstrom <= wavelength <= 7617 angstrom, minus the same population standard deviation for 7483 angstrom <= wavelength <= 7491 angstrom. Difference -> 0.25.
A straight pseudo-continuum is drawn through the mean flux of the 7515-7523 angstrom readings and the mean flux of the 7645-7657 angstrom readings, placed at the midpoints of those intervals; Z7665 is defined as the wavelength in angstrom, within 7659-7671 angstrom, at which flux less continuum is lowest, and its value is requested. 7670.0 angstrom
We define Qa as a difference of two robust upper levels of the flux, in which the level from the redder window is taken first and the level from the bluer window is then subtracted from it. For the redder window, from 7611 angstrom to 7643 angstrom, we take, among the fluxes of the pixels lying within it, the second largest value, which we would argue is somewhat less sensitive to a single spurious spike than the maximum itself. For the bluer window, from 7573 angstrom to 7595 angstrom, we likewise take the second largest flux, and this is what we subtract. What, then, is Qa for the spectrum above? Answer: 0.39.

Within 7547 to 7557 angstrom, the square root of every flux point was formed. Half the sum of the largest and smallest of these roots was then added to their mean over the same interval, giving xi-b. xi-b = 5.51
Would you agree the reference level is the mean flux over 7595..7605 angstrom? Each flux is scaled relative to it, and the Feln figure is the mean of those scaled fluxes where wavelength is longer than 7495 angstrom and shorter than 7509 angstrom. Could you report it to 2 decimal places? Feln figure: 1.06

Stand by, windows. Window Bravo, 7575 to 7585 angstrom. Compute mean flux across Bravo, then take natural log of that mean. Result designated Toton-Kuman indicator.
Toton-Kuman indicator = 2.00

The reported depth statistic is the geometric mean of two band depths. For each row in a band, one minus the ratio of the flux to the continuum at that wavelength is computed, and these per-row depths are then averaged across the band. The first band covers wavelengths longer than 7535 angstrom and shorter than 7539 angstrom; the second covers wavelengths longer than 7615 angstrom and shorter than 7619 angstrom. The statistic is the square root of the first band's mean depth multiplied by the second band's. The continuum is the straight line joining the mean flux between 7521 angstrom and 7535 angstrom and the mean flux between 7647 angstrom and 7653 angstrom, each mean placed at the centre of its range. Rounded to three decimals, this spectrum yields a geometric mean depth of 0.021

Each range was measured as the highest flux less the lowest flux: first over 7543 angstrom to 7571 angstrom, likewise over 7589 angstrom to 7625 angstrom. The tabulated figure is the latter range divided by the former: 3.9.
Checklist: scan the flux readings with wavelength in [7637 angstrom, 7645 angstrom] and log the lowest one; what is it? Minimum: 7.437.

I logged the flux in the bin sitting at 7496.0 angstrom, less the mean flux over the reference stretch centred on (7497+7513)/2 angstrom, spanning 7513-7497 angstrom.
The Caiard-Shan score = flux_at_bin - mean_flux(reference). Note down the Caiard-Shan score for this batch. 0.12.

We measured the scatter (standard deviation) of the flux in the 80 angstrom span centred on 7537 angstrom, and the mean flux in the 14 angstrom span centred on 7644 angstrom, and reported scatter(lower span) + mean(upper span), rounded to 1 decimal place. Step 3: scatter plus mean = 8.1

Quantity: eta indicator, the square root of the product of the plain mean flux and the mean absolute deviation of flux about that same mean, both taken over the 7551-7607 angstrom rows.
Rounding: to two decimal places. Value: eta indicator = 1.13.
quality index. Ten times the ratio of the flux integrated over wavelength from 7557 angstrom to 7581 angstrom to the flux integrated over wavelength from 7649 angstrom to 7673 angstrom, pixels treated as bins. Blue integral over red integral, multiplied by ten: 10.1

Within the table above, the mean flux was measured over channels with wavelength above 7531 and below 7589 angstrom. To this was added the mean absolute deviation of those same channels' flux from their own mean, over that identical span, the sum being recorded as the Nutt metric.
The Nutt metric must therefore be 7.70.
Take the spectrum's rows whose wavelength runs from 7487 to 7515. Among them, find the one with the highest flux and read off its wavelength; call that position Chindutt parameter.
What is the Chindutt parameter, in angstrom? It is 7494.0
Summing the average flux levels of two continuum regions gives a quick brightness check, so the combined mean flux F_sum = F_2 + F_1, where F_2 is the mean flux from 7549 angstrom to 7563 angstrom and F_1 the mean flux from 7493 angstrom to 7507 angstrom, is 15.4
